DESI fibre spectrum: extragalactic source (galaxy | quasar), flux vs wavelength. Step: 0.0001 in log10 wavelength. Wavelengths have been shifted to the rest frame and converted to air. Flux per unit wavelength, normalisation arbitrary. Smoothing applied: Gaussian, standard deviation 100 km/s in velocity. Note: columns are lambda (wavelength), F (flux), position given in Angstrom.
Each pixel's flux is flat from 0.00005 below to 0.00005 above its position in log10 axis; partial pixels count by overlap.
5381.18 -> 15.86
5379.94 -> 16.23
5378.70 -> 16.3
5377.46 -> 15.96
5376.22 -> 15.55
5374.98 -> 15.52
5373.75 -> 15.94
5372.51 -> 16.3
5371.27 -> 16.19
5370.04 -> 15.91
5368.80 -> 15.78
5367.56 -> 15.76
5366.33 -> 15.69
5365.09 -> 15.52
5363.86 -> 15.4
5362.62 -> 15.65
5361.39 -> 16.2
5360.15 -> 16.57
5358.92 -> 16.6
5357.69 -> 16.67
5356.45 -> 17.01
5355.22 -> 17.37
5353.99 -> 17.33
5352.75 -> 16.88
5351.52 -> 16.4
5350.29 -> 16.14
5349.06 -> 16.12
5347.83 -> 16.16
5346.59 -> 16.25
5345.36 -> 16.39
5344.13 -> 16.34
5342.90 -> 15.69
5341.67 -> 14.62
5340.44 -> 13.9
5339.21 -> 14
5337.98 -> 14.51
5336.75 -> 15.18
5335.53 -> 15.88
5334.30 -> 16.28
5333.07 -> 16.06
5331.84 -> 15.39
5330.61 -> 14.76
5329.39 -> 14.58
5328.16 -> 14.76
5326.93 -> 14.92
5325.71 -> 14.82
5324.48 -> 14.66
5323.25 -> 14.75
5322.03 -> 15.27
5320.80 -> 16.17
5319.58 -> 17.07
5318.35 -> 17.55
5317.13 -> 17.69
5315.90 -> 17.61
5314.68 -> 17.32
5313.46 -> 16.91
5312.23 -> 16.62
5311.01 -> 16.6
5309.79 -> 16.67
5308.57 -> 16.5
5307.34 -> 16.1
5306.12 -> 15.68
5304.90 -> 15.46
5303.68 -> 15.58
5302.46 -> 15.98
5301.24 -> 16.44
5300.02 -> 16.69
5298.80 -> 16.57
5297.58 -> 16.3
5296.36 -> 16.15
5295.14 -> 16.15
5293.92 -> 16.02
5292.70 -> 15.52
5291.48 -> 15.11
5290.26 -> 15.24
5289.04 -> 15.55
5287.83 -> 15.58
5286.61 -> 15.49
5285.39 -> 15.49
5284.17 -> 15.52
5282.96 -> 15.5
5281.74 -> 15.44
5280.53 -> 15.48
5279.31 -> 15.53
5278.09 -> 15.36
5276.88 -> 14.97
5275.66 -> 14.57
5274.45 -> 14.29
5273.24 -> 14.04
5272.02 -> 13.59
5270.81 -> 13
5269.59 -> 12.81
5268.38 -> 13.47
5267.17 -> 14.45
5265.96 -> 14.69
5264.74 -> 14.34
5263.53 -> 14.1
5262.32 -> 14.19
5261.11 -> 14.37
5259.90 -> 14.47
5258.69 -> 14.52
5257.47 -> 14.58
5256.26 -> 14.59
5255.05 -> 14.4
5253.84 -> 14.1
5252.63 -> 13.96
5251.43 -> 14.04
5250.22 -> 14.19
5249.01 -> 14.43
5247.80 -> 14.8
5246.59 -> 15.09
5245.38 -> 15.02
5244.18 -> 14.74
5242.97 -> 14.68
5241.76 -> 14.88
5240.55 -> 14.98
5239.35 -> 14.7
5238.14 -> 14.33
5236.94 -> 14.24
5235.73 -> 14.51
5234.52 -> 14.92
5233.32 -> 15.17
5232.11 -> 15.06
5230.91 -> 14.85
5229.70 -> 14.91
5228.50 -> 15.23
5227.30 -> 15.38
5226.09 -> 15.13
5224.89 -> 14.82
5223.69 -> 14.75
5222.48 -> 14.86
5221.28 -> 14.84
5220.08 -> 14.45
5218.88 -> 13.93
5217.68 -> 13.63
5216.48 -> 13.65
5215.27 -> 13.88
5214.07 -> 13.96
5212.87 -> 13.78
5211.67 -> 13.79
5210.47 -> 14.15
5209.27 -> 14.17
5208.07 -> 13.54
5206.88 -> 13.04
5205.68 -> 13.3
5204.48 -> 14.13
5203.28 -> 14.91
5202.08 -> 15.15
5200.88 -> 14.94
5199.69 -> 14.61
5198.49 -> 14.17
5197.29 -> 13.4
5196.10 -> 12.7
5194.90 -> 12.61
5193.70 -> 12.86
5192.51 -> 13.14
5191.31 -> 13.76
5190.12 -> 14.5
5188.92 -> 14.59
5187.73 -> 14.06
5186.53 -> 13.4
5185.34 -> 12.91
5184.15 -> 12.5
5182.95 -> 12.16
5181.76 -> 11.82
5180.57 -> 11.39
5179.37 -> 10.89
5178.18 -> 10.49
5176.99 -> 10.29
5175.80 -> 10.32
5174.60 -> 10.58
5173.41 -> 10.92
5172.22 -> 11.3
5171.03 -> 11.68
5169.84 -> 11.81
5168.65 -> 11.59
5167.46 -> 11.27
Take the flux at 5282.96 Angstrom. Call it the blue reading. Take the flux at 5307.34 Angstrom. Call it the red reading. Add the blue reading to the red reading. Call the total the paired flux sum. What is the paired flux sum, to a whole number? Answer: 32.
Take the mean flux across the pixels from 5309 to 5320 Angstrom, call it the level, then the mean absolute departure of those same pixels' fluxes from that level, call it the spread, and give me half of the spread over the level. 0.011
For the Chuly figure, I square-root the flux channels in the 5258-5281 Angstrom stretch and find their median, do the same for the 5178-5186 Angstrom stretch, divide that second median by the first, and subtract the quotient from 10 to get 9.09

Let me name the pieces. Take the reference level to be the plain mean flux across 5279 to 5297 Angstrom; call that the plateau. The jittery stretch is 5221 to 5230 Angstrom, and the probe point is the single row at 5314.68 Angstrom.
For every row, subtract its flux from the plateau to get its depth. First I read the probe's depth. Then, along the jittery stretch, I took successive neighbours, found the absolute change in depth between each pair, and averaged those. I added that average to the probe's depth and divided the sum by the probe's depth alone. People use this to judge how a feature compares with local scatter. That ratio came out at 0.90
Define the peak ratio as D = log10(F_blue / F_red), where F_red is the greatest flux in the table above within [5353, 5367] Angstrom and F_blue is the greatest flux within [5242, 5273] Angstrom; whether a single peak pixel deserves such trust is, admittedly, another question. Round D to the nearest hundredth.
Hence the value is -0.06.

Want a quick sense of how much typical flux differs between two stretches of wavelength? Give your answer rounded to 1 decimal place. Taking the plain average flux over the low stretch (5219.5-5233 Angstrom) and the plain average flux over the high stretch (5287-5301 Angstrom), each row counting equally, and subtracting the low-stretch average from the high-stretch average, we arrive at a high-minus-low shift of 1.0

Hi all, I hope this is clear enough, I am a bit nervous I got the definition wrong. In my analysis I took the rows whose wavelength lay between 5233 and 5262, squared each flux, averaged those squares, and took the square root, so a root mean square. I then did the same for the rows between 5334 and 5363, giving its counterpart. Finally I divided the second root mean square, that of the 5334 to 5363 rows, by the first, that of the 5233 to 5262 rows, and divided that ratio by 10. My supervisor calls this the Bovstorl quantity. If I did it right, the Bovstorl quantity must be 0.110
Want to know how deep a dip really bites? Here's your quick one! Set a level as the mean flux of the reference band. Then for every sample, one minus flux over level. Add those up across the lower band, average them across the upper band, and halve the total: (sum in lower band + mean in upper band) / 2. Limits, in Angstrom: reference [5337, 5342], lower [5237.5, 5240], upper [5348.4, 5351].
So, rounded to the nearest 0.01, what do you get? -0.08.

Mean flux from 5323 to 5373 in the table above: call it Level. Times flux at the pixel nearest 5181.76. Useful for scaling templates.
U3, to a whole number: 186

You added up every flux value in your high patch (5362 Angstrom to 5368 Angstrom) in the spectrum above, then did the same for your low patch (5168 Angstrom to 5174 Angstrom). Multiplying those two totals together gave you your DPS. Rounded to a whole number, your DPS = 4471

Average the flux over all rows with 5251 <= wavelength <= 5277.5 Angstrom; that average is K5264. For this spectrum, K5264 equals 14.2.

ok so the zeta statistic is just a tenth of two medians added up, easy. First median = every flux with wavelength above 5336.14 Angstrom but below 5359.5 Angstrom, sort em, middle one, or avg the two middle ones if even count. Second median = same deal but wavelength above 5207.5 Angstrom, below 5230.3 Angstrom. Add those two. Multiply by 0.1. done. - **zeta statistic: 3.042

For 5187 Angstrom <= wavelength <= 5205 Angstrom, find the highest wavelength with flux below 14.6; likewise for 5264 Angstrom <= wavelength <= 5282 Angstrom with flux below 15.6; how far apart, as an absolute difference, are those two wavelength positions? 77.3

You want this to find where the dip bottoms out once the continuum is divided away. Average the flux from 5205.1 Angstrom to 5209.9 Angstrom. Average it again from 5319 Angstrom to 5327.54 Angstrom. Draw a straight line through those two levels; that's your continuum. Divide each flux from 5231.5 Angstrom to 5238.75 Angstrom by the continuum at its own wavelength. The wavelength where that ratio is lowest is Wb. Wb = 5236.94 Angstrom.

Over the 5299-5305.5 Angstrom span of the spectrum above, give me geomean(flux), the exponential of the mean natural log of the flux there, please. 16.0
